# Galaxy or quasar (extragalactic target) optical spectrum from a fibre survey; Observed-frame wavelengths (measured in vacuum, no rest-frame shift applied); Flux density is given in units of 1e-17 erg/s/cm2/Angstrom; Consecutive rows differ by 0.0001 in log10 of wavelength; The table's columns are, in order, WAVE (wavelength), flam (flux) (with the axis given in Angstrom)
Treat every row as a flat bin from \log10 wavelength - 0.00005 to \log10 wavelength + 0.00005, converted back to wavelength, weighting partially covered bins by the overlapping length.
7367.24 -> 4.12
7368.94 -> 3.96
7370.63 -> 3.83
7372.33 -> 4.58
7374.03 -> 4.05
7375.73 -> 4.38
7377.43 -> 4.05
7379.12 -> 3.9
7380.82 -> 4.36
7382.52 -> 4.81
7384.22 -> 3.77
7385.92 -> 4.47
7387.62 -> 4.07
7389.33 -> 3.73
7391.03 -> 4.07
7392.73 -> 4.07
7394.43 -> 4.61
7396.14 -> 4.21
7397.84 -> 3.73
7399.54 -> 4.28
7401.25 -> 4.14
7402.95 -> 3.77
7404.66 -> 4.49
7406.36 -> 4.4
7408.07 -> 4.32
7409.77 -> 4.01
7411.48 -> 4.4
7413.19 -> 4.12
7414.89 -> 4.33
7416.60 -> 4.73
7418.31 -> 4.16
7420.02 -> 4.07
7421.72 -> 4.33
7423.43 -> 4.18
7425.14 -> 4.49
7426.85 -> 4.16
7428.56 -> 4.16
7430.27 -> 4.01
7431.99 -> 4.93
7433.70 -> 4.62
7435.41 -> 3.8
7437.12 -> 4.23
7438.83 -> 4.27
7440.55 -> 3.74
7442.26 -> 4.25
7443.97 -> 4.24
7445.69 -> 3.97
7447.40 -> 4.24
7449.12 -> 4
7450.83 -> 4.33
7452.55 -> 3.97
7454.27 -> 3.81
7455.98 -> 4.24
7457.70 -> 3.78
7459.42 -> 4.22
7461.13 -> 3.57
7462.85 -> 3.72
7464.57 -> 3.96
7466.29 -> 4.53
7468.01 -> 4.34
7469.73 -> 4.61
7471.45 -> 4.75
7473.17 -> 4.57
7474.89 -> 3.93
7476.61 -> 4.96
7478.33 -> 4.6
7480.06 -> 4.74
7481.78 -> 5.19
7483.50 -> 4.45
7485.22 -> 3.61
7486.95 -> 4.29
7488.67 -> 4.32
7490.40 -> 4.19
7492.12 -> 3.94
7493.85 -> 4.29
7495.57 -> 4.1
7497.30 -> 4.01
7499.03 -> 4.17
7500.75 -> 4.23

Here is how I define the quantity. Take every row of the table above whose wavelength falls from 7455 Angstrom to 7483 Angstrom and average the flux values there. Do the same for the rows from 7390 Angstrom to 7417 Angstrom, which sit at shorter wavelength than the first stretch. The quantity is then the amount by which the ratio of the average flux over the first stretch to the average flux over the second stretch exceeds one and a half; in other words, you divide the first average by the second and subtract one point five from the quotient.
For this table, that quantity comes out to -0.47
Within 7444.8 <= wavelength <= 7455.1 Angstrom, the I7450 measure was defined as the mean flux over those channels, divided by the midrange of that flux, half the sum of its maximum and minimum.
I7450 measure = 1.00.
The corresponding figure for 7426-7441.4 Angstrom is 0.97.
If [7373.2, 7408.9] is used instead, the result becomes 0.98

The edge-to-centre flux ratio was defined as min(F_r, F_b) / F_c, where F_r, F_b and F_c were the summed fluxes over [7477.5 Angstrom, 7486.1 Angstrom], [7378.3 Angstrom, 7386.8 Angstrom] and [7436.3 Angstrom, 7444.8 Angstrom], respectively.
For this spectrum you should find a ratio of 1.03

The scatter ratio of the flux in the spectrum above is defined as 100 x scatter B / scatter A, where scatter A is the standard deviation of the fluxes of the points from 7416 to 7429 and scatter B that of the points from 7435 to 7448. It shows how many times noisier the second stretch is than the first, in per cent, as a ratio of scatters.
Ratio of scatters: 100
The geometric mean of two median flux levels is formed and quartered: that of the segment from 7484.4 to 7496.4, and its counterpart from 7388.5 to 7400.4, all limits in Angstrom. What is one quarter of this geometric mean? 1.03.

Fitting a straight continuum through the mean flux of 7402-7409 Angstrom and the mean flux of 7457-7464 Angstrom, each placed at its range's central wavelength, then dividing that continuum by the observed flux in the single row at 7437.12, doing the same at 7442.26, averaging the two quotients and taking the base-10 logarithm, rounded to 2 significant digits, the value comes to -0.027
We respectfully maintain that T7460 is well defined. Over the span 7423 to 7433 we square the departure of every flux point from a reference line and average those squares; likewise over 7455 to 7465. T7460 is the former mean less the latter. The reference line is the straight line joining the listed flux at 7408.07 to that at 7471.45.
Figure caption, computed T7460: -0.54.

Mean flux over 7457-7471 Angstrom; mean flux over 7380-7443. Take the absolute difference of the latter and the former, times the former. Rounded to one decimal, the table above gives 0.5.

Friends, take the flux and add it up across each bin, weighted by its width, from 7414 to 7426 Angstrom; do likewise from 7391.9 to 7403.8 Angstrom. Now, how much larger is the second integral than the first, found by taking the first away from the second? -3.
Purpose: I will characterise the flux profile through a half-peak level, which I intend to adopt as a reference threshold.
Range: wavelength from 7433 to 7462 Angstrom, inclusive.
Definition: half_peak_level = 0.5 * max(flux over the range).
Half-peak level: 2.31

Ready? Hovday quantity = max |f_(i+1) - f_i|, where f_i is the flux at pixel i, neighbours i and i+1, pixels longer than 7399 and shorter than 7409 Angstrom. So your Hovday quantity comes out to 0.7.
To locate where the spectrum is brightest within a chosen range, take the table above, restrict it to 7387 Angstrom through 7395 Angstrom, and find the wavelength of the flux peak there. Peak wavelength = 7394.43 Angstrom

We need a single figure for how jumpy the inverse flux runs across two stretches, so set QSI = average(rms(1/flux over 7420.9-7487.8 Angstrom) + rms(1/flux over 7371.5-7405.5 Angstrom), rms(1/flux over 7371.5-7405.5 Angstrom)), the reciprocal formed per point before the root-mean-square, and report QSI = 0.360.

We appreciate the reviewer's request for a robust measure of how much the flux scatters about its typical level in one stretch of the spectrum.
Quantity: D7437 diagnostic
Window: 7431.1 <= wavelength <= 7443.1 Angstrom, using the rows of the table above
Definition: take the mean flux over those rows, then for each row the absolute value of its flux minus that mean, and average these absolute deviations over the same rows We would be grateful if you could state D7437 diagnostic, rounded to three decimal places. 0.295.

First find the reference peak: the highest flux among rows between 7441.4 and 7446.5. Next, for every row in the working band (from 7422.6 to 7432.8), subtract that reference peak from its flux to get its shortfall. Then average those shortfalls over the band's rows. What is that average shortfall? 0.07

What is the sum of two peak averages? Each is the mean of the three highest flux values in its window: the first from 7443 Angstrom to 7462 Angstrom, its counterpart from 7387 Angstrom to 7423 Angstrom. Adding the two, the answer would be 8.88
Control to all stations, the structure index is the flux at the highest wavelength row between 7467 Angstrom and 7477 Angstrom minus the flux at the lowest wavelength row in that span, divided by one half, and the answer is 1.2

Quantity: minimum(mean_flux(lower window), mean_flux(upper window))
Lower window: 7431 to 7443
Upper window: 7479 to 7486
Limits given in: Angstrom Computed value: 4.26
